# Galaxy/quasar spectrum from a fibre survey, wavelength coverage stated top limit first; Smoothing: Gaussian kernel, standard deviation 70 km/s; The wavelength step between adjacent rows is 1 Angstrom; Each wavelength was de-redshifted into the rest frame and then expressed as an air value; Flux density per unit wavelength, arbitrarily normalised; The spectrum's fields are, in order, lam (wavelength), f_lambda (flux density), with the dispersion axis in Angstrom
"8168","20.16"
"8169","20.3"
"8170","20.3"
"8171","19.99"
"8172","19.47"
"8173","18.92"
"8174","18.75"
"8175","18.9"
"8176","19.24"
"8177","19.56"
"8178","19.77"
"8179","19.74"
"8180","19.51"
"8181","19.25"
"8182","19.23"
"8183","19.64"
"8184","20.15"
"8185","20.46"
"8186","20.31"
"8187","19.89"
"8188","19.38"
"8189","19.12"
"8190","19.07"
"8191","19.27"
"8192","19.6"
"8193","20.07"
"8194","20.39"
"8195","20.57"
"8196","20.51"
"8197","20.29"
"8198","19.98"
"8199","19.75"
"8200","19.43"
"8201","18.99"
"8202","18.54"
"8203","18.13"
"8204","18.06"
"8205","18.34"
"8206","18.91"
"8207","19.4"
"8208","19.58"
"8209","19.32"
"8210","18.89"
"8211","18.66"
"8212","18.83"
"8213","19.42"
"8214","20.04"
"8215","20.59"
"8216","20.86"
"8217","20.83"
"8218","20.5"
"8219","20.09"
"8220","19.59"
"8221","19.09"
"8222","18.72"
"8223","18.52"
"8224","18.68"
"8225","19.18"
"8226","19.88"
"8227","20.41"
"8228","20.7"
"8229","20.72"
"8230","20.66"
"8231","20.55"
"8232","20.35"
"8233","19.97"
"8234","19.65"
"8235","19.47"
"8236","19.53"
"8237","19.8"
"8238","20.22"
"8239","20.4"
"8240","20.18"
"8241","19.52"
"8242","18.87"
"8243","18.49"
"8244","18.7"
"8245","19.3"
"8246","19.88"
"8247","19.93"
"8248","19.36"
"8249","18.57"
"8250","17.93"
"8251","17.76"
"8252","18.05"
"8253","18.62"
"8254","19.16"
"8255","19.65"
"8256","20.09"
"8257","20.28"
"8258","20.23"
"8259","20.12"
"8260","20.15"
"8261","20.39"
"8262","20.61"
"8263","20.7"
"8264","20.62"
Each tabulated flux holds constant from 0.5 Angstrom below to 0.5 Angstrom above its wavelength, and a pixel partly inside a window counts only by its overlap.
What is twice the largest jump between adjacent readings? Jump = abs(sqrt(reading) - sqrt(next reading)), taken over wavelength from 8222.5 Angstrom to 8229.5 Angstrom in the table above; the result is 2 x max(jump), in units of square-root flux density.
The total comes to 0.158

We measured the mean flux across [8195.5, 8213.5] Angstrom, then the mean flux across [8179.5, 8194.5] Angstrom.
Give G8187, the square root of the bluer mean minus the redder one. 0.72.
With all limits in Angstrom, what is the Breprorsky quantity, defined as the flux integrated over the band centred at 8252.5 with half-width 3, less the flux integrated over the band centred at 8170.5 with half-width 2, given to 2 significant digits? 31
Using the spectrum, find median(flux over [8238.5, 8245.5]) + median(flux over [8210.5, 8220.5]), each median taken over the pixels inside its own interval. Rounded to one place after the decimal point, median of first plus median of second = 39.4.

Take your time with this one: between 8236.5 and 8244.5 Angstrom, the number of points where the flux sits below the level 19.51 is 3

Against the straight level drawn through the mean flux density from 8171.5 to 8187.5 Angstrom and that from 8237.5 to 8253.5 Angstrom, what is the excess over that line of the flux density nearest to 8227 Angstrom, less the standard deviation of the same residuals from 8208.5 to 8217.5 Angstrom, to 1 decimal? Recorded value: 0.3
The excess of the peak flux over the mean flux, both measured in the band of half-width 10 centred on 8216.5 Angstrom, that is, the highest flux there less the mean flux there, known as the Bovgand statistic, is 1.33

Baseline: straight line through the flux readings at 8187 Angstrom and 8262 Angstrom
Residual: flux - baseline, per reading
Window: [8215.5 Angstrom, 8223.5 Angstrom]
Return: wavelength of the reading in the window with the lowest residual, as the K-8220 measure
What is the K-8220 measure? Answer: 8223 Angstrom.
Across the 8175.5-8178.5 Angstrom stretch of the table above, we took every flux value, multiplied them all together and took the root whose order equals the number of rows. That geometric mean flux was 19.5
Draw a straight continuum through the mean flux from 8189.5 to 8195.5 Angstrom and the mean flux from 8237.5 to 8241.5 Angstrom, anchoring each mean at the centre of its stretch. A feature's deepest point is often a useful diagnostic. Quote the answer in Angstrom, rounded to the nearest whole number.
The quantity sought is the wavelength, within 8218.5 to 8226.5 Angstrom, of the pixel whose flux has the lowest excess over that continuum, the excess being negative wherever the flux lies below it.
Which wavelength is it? 8223 Angstrom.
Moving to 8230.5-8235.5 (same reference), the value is 8235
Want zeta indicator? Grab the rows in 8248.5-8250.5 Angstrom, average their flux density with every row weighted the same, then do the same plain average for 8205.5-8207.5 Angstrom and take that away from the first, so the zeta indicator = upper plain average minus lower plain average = -0.9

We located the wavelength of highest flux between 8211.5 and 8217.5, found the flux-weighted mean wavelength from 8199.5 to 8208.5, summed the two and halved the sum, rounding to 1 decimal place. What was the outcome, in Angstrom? 8210.0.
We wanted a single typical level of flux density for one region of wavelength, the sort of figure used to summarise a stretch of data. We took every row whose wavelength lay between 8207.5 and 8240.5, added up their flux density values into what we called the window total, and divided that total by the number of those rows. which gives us 19.8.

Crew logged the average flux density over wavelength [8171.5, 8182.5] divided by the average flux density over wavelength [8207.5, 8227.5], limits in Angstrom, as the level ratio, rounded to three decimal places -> 0.986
